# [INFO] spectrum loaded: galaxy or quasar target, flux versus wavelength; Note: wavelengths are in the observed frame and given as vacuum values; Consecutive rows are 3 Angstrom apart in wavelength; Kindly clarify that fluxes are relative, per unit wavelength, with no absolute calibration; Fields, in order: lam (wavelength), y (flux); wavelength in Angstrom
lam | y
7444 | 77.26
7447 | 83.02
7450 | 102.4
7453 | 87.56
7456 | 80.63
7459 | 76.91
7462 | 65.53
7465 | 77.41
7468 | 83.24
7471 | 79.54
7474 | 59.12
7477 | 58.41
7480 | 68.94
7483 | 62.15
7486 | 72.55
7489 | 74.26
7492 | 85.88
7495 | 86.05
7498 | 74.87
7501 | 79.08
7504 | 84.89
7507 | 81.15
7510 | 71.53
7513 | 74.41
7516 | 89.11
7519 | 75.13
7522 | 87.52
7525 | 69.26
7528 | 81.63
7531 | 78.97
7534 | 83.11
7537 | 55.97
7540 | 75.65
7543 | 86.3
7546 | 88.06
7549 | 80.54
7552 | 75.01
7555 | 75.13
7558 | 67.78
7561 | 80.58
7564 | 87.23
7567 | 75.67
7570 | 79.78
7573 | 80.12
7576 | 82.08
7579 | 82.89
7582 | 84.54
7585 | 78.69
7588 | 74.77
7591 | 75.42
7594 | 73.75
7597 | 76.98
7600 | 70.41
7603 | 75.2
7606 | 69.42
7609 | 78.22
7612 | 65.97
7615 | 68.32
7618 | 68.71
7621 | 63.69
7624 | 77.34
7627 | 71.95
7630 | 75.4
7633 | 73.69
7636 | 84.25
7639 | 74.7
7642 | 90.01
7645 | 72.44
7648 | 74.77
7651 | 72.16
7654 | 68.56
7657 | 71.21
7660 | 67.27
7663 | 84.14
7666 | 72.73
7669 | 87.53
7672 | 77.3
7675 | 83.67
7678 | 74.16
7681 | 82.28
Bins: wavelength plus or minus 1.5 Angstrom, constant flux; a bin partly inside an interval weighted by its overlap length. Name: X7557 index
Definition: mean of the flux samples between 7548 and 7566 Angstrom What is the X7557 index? 78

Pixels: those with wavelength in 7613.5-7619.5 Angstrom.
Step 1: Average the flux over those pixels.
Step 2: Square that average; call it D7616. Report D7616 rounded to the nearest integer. 4694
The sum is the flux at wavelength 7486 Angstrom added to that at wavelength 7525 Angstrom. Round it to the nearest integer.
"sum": 142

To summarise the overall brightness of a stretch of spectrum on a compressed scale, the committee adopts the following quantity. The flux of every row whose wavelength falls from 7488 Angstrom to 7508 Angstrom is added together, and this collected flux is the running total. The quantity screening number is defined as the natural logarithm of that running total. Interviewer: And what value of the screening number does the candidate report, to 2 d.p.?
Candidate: 6.34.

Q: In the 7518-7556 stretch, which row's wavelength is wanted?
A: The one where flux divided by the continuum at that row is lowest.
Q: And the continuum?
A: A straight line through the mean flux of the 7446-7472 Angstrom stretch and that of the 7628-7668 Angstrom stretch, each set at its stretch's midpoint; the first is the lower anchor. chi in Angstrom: 7537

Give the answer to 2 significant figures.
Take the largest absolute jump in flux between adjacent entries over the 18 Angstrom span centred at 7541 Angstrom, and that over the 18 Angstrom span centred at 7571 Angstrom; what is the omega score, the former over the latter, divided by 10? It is 0.23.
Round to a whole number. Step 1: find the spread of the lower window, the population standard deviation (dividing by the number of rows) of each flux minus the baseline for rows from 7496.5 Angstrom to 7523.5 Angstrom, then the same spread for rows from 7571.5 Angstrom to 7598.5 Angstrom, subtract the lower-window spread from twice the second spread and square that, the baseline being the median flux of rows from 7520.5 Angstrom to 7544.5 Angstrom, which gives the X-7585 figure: 2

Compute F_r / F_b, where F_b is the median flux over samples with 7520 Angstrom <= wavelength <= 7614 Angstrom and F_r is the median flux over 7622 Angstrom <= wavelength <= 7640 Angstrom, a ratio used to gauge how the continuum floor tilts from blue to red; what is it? 0.96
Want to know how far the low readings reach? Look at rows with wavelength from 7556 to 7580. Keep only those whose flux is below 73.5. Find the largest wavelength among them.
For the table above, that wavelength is 7558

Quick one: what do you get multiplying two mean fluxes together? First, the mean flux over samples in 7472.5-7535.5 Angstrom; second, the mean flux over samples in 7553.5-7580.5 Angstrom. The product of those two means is 6014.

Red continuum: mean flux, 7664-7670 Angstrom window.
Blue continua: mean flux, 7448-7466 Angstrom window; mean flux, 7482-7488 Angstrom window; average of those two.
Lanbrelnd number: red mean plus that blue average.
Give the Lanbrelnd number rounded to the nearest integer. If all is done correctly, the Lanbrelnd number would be 155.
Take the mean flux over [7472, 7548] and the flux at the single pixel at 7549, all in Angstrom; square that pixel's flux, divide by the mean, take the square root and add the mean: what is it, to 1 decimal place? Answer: 85.4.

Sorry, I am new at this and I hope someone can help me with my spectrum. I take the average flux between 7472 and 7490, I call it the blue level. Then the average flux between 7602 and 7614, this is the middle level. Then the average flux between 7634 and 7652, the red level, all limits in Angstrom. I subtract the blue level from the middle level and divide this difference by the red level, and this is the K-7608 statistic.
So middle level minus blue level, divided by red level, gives 0.08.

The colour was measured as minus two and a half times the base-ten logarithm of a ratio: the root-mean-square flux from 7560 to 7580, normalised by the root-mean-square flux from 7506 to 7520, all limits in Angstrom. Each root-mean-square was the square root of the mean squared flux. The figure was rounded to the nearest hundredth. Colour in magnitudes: -0.04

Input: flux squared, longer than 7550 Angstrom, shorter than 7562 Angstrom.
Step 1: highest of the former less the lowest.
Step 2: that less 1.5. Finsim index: 1898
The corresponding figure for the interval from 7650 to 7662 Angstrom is 680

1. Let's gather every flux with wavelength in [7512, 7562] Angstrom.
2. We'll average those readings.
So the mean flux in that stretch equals 77.9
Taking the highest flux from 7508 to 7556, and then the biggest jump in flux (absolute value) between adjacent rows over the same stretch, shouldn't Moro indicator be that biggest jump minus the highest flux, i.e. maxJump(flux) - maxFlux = -62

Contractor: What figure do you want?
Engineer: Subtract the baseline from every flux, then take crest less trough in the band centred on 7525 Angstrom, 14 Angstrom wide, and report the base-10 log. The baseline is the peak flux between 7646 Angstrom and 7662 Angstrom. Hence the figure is 1.26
